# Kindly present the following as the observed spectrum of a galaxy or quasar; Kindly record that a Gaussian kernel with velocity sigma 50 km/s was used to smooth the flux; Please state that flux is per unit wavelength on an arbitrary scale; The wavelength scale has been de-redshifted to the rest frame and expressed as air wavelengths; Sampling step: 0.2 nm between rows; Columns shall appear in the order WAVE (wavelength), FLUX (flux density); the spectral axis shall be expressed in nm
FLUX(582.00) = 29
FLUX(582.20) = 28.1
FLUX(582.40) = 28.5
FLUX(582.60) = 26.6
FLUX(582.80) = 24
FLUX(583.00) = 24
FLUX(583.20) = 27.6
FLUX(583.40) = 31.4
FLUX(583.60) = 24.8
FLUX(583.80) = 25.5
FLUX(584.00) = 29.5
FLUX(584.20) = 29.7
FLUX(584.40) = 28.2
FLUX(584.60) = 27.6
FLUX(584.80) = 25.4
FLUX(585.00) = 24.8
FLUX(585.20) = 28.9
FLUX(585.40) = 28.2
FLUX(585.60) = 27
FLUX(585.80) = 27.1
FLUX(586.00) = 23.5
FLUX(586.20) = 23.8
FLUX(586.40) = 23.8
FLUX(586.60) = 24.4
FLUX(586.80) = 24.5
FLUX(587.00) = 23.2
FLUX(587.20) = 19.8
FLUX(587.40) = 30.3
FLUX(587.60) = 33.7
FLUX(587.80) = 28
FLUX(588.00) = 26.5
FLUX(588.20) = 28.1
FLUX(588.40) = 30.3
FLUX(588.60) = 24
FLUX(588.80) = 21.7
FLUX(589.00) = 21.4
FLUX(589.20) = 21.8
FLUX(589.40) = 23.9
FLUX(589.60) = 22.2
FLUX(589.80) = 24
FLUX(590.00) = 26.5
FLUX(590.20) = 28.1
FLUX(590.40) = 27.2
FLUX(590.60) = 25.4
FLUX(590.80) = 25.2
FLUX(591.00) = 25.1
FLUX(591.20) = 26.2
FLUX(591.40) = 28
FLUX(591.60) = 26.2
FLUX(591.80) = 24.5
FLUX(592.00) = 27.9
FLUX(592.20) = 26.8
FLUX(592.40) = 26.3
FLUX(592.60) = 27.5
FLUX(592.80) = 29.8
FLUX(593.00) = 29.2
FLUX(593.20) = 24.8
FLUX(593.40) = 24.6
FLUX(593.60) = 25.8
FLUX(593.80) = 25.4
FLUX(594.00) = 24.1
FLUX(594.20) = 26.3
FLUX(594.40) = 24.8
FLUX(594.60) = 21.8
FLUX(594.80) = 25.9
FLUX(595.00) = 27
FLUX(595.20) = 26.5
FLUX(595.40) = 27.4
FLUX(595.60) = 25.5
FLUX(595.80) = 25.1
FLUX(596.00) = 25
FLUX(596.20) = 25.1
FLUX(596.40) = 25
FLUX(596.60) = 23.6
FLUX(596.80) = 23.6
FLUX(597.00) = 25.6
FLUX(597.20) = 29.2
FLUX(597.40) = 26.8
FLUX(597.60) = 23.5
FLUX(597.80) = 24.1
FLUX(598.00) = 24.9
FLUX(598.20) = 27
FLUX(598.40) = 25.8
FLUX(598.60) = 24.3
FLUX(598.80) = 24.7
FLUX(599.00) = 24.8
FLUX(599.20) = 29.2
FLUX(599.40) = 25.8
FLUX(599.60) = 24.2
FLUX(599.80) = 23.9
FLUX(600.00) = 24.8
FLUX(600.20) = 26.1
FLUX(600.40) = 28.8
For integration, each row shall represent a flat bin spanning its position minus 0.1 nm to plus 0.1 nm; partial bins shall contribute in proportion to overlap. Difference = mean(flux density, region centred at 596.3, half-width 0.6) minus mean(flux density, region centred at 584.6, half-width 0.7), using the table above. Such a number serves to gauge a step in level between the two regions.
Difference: -3.2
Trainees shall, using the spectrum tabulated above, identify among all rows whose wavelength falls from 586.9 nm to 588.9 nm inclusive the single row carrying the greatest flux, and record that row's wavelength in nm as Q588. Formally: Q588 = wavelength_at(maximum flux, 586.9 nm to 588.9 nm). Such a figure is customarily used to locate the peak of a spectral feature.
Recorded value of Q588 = 587.60 nm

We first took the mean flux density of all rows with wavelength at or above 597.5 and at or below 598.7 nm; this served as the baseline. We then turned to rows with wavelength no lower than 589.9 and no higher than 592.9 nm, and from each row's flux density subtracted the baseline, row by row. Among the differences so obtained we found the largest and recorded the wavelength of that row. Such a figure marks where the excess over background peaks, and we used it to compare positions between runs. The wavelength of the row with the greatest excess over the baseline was 592.80 nm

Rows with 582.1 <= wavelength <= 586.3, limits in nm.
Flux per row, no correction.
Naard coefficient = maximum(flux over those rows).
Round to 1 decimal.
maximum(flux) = 31.4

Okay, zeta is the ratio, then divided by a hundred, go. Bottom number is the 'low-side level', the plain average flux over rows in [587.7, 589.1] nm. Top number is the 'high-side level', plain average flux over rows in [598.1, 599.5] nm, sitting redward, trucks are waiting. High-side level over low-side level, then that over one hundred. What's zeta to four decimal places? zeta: 0.0101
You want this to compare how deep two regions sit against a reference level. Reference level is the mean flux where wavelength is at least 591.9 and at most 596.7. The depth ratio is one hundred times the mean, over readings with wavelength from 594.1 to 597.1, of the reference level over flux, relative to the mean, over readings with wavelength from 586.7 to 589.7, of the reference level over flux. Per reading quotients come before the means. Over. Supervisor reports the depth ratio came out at 98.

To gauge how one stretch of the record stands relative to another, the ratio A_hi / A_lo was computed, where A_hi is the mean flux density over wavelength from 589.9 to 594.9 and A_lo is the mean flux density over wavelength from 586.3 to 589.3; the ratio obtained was 1.03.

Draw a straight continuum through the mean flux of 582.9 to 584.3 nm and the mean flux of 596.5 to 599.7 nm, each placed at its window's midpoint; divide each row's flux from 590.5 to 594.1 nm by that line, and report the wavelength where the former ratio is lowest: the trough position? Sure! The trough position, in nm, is 594.00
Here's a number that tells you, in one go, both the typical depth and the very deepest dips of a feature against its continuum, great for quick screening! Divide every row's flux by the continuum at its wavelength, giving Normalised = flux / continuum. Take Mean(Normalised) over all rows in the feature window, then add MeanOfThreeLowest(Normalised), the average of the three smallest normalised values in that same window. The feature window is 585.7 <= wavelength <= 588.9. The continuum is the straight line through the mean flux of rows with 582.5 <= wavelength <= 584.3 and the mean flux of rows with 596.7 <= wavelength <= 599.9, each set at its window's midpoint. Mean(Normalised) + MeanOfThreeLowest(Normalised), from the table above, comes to 1.78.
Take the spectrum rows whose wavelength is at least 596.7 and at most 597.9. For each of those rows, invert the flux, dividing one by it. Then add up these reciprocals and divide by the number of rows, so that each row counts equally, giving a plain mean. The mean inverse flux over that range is 0.0395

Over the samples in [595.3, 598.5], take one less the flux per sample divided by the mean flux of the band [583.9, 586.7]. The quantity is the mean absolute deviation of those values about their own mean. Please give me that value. 0.043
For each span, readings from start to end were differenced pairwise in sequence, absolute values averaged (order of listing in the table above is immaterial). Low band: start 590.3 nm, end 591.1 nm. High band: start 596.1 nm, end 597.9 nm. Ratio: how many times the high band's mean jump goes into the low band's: 0.4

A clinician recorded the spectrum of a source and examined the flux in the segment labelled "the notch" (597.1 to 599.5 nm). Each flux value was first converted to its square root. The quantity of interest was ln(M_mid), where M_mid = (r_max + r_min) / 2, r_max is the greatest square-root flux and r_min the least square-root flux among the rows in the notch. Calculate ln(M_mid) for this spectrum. 1.63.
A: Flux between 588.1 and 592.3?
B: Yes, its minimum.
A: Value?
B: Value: 21.4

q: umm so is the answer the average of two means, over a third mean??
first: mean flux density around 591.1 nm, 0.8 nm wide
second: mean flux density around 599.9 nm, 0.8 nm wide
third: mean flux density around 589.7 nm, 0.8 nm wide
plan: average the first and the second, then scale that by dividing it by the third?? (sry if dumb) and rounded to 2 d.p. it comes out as 1.05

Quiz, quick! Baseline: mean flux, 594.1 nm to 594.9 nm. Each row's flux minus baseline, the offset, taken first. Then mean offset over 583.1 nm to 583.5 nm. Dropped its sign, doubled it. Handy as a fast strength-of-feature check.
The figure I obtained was 10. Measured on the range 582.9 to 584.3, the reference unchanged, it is 6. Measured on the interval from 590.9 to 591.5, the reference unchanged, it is 3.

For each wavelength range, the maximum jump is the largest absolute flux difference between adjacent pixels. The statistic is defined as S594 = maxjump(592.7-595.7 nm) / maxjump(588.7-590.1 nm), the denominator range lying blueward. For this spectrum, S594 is 1.76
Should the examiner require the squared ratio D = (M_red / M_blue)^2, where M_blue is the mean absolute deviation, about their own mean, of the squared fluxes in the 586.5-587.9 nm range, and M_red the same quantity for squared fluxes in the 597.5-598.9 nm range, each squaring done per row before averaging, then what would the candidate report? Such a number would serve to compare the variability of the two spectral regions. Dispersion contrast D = 0.0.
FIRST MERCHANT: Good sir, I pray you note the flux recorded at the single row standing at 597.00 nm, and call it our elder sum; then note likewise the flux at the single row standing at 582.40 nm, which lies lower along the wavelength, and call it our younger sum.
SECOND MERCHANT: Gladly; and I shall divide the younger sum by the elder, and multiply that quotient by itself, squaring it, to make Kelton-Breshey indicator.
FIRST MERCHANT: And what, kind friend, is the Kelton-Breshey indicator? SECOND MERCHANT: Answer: 1.2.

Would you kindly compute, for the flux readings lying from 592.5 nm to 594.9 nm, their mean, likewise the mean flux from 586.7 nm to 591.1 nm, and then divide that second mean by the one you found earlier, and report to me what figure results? 0.987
